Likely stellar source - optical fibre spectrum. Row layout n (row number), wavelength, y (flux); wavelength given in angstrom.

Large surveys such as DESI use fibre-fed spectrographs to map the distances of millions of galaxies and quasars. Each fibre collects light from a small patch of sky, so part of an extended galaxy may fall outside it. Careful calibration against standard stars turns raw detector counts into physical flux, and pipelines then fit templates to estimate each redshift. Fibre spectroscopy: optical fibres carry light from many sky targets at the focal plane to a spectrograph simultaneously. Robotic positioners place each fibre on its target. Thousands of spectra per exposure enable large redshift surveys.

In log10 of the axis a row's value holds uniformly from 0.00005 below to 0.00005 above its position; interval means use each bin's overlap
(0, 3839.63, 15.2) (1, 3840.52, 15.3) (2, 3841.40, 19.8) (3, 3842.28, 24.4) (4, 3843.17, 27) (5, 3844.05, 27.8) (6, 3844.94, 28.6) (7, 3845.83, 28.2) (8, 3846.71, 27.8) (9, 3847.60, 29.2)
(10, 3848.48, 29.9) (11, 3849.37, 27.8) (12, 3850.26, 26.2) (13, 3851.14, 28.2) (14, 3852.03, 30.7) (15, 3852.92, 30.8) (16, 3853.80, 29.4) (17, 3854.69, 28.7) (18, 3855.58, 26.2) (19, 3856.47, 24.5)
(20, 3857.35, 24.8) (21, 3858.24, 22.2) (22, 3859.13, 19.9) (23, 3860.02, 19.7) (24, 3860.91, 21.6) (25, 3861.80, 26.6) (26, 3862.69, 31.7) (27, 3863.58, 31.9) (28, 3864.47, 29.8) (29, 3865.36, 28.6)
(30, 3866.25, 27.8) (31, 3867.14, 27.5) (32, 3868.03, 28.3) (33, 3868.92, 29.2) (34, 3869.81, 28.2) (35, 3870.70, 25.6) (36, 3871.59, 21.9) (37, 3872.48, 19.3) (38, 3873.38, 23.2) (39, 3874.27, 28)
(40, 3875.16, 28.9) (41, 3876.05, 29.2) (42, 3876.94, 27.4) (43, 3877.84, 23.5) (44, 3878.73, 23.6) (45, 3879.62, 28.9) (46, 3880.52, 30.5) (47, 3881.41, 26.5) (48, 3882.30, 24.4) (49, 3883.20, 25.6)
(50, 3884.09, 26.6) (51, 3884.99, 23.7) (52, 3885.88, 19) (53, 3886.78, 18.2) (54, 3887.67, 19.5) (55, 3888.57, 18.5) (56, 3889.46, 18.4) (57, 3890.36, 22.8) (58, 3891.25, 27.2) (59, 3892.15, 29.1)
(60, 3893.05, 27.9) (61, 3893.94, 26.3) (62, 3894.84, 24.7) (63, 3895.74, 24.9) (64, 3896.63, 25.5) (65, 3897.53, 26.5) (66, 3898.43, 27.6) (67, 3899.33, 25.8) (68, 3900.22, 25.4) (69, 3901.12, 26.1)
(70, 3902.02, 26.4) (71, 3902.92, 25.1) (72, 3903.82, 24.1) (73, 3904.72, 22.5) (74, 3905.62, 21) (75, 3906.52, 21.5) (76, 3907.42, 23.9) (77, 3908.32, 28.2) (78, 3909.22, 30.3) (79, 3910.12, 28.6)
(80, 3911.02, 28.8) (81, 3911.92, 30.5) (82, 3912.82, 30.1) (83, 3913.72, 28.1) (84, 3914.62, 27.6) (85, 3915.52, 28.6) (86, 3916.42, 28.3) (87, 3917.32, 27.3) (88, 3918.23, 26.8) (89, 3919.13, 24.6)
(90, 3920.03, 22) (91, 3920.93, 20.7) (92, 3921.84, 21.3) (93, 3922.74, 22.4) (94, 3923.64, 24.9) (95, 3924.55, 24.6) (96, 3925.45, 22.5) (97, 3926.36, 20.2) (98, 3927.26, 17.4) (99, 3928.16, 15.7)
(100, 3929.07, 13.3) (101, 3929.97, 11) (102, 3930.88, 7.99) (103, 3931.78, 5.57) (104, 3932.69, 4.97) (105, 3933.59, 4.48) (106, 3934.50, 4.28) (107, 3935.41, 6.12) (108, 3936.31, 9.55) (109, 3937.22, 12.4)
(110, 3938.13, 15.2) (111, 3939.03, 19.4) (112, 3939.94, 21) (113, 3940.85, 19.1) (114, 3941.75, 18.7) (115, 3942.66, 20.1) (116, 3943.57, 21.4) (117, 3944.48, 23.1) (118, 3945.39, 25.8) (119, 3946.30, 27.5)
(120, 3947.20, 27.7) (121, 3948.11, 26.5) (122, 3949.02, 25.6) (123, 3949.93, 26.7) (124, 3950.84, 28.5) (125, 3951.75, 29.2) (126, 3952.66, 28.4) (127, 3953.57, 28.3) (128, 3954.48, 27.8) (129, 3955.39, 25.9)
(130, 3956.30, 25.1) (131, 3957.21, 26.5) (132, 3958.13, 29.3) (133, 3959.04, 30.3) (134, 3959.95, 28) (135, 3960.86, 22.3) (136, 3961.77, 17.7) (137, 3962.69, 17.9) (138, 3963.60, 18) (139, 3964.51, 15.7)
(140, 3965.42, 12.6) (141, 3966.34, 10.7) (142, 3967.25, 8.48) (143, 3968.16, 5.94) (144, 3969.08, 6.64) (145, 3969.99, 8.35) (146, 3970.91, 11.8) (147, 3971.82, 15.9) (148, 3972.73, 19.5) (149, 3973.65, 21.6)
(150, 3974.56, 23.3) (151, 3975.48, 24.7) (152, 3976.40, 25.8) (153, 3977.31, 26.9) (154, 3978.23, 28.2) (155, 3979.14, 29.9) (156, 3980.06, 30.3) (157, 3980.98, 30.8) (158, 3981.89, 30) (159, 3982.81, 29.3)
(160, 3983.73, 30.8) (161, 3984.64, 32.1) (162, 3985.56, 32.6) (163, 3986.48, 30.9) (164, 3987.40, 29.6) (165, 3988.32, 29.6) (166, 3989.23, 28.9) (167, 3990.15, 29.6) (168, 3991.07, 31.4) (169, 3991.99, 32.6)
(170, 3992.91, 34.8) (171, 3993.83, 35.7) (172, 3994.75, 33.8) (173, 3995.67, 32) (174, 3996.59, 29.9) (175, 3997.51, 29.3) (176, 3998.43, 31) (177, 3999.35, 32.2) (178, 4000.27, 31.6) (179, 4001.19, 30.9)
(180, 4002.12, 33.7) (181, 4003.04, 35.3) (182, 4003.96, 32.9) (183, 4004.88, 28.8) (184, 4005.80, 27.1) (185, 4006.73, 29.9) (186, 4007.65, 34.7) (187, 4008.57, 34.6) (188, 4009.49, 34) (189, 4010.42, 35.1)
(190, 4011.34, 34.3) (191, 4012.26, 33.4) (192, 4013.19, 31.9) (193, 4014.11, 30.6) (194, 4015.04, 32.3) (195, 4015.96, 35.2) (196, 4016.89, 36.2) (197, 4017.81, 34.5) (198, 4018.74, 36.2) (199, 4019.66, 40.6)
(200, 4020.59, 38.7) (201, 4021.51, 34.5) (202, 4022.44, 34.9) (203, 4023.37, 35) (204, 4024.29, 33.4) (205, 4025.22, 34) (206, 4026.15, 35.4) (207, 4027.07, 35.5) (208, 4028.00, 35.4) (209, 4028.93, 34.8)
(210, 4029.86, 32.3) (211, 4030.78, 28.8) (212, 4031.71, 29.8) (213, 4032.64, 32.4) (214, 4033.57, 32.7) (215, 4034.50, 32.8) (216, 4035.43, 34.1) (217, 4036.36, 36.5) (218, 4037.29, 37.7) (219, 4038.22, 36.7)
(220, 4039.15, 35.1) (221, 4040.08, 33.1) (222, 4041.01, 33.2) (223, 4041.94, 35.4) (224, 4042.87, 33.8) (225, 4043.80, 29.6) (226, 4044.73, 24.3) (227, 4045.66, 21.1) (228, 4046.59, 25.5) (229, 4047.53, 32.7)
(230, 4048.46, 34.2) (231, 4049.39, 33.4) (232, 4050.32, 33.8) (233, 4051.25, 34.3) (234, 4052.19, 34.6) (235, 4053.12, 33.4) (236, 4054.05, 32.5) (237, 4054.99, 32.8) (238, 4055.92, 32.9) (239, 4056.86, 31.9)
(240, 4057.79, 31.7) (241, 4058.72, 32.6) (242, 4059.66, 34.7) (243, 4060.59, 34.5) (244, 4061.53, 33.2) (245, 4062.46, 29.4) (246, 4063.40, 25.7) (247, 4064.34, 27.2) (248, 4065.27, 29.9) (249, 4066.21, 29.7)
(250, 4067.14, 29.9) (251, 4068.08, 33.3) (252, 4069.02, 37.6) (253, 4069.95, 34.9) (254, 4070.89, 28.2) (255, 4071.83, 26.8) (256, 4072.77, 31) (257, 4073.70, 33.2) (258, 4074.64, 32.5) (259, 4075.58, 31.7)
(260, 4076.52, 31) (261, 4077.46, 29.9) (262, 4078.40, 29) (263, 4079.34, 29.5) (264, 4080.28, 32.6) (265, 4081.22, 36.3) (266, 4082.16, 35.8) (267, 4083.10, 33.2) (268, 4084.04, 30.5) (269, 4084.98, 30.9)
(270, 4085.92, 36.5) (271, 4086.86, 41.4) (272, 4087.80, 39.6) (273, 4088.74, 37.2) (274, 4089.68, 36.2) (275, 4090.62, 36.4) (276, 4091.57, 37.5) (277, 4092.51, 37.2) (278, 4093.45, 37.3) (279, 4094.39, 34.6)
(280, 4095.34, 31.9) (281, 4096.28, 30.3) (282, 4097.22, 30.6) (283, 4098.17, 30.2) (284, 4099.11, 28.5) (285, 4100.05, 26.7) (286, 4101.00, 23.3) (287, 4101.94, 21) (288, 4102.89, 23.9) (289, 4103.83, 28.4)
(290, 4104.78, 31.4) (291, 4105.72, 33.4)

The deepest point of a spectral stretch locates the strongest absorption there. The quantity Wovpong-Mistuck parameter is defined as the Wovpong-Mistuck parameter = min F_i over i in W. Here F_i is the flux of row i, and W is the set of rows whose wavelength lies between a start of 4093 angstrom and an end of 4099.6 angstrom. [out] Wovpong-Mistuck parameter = 28.5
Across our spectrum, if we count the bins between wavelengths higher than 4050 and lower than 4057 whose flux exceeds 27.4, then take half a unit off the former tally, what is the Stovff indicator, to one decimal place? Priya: 7.5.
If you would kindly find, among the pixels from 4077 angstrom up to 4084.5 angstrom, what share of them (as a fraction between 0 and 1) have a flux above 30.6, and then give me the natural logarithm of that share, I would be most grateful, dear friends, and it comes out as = -0.69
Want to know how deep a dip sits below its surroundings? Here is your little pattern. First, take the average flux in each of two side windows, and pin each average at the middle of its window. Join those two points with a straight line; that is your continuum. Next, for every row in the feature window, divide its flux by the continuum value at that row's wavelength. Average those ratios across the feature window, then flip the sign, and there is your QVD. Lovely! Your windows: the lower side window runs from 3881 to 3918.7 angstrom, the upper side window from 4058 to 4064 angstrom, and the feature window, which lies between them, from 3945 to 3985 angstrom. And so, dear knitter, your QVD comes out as -0.83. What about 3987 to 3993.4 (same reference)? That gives -1.07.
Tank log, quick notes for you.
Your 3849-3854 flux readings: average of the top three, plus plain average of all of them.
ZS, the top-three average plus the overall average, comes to 59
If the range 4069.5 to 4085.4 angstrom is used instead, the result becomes 67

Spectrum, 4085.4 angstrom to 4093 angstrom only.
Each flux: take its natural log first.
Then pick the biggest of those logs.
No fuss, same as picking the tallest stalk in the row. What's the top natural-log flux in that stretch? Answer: 3.72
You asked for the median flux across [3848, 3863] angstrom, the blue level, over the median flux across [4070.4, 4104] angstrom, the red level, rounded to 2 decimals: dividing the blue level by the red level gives 0.85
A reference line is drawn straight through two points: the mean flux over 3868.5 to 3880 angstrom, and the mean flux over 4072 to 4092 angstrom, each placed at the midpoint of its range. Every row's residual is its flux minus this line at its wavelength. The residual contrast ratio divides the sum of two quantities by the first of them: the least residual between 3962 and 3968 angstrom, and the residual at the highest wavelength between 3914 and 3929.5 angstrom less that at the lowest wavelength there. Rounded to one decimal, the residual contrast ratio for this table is 1.7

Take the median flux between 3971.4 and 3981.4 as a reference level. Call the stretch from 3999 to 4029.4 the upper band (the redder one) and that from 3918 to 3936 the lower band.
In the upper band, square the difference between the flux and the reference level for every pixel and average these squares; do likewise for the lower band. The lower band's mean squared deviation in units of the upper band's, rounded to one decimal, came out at 2.2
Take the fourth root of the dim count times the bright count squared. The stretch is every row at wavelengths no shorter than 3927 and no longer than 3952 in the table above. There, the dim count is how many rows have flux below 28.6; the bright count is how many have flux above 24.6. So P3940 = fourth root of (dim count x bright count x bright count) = 6.4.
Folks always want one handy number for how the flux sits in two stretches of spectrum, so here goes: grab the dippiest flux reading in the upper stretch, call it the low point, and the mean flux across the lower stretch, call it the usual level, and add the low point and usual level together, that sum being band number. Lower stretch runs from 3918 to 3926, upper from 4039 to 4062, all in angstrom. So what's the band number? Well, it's 44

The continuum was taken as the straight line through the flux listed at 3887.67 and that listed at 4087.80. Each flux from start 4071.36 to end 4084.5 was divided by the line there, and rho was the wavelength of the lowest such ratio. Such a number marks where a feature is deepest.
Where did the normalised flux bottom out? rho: 4071.83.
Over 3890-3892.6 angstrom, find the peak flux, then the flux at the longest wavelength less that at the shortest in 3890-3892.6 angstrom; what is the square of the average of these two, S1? 313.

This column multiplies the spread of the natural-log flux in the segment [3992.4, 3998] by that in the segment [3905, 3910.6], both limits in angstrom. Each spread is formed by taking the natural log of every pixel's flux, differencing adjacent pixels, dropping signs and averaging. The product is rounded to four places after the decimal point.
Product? 0.0038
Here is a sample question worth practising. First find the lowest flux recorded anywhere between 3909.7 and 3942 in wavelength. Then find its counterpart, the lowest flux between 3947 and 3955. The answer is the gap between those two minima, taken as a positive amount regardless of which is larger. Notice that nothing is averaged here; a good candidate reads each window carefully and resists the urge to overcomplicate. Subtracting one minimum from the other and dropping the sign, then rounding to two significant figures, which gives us 21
